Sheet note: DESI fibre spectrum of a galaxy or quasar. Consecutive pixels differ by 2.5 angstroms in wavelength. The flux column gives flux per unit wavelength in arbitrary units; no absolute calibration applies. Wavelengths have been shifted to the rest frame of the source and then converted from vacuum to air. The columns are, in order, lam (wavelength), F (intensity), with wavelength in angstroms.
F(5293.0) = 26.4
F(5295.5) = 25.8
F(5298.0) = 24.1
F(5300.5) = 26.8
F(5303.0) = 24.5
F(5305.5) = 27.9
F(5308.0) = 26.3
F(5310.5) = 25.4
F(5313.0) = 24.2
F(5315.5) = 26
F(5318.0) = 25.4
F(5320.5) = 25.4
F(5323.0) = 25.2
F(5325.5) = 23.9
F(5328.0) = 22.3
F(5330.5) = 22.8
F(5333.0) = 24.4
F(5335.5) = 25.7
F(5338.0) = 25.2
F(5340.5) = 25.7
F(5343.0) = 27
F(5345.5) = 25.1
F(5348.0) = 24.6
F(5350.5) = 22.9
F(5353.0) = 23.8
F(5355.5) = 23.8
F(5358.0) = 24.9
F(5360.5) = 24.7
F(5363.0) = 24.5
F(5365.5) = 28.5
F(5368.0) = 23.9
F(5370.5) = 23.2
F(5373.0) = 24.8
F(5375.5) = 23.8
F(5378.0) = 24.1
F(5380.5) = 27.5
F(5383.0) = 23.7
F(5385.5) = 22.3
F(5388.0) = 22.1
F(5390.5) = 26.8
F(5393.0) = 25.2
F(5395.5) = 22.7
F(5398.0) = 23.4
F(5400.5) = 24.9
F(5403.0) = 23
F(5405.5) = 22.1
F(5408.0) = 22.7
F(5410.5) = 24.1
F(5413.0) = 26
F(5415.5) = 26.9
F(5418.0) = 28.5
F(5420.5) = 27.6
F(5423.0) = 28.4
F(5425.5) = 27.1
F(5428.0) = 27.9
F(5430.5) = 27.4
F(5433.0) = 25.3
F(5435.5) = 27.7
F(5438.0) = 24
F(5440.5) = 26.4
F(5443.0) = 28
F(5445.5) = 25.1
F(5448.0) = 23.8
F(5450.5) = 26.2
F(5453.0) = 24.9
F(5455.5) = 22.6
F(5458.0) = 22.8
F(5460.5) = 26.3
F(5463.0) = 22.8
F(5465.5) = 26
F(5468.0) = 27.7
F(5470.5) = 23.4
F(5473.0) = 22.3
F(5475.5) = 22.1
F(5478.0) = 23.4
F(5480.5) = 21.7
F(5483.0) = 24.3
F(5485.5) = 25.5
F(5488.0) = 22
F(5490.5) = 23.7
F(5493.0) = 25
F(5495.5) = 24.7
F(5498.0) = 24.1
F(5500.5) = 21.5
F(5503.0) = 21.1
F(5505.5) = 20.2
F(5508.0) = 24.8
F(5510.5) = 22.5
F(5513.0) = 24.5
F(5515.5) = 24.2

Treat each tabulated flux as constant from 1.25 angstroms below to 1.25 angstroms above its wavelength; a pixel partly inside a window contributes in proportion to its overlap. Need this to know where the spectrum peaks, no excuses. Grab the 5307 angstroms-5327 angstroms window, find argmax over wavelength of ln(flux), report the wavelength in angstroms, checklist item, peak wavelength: 5308.0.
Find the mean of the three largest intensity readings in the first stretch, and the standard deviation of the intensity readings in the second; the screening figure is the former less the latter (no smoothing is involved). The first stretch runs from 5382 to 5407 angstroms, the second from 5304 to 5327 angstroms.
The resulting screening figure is 24.5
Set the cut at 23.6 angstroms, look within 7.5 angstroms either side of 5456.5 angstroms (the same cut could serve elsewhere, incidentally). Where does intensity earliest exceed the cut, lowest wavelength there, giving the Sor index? 5450.5 angstroms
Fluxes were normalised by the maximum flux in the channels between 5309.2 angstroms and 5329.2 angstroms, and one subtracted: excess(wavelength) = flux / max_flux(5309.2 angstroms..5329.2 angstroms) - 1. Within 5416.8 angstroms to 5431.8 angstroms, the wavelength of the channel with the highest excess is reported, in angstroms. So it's 5418.0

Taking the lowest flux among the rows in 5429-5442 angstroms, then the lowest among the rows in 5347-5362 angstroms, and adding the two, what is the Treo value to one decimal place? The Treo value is 46.9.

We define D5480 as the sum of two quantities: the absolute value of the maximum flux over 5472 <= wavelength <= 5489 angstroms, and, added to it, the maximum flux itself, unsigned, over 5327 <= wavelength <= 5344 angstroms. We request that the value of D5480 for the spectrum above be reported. 52.5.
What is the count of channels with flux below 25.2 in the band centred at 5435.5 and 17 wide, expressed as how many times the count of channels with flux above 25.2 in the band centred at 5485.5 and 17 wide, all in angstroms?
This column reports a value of 1.0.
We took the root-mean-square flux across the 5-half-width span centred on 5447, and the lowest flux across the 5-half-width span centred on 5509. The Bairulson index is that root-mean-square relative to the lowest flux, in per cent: 128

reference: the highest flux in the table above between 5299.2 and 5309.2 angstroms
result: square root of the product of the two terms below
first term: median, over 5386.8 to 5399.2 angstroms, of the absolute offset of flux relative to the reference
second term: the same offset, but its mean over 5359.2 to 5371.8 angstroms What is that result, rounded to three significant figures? 3.78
